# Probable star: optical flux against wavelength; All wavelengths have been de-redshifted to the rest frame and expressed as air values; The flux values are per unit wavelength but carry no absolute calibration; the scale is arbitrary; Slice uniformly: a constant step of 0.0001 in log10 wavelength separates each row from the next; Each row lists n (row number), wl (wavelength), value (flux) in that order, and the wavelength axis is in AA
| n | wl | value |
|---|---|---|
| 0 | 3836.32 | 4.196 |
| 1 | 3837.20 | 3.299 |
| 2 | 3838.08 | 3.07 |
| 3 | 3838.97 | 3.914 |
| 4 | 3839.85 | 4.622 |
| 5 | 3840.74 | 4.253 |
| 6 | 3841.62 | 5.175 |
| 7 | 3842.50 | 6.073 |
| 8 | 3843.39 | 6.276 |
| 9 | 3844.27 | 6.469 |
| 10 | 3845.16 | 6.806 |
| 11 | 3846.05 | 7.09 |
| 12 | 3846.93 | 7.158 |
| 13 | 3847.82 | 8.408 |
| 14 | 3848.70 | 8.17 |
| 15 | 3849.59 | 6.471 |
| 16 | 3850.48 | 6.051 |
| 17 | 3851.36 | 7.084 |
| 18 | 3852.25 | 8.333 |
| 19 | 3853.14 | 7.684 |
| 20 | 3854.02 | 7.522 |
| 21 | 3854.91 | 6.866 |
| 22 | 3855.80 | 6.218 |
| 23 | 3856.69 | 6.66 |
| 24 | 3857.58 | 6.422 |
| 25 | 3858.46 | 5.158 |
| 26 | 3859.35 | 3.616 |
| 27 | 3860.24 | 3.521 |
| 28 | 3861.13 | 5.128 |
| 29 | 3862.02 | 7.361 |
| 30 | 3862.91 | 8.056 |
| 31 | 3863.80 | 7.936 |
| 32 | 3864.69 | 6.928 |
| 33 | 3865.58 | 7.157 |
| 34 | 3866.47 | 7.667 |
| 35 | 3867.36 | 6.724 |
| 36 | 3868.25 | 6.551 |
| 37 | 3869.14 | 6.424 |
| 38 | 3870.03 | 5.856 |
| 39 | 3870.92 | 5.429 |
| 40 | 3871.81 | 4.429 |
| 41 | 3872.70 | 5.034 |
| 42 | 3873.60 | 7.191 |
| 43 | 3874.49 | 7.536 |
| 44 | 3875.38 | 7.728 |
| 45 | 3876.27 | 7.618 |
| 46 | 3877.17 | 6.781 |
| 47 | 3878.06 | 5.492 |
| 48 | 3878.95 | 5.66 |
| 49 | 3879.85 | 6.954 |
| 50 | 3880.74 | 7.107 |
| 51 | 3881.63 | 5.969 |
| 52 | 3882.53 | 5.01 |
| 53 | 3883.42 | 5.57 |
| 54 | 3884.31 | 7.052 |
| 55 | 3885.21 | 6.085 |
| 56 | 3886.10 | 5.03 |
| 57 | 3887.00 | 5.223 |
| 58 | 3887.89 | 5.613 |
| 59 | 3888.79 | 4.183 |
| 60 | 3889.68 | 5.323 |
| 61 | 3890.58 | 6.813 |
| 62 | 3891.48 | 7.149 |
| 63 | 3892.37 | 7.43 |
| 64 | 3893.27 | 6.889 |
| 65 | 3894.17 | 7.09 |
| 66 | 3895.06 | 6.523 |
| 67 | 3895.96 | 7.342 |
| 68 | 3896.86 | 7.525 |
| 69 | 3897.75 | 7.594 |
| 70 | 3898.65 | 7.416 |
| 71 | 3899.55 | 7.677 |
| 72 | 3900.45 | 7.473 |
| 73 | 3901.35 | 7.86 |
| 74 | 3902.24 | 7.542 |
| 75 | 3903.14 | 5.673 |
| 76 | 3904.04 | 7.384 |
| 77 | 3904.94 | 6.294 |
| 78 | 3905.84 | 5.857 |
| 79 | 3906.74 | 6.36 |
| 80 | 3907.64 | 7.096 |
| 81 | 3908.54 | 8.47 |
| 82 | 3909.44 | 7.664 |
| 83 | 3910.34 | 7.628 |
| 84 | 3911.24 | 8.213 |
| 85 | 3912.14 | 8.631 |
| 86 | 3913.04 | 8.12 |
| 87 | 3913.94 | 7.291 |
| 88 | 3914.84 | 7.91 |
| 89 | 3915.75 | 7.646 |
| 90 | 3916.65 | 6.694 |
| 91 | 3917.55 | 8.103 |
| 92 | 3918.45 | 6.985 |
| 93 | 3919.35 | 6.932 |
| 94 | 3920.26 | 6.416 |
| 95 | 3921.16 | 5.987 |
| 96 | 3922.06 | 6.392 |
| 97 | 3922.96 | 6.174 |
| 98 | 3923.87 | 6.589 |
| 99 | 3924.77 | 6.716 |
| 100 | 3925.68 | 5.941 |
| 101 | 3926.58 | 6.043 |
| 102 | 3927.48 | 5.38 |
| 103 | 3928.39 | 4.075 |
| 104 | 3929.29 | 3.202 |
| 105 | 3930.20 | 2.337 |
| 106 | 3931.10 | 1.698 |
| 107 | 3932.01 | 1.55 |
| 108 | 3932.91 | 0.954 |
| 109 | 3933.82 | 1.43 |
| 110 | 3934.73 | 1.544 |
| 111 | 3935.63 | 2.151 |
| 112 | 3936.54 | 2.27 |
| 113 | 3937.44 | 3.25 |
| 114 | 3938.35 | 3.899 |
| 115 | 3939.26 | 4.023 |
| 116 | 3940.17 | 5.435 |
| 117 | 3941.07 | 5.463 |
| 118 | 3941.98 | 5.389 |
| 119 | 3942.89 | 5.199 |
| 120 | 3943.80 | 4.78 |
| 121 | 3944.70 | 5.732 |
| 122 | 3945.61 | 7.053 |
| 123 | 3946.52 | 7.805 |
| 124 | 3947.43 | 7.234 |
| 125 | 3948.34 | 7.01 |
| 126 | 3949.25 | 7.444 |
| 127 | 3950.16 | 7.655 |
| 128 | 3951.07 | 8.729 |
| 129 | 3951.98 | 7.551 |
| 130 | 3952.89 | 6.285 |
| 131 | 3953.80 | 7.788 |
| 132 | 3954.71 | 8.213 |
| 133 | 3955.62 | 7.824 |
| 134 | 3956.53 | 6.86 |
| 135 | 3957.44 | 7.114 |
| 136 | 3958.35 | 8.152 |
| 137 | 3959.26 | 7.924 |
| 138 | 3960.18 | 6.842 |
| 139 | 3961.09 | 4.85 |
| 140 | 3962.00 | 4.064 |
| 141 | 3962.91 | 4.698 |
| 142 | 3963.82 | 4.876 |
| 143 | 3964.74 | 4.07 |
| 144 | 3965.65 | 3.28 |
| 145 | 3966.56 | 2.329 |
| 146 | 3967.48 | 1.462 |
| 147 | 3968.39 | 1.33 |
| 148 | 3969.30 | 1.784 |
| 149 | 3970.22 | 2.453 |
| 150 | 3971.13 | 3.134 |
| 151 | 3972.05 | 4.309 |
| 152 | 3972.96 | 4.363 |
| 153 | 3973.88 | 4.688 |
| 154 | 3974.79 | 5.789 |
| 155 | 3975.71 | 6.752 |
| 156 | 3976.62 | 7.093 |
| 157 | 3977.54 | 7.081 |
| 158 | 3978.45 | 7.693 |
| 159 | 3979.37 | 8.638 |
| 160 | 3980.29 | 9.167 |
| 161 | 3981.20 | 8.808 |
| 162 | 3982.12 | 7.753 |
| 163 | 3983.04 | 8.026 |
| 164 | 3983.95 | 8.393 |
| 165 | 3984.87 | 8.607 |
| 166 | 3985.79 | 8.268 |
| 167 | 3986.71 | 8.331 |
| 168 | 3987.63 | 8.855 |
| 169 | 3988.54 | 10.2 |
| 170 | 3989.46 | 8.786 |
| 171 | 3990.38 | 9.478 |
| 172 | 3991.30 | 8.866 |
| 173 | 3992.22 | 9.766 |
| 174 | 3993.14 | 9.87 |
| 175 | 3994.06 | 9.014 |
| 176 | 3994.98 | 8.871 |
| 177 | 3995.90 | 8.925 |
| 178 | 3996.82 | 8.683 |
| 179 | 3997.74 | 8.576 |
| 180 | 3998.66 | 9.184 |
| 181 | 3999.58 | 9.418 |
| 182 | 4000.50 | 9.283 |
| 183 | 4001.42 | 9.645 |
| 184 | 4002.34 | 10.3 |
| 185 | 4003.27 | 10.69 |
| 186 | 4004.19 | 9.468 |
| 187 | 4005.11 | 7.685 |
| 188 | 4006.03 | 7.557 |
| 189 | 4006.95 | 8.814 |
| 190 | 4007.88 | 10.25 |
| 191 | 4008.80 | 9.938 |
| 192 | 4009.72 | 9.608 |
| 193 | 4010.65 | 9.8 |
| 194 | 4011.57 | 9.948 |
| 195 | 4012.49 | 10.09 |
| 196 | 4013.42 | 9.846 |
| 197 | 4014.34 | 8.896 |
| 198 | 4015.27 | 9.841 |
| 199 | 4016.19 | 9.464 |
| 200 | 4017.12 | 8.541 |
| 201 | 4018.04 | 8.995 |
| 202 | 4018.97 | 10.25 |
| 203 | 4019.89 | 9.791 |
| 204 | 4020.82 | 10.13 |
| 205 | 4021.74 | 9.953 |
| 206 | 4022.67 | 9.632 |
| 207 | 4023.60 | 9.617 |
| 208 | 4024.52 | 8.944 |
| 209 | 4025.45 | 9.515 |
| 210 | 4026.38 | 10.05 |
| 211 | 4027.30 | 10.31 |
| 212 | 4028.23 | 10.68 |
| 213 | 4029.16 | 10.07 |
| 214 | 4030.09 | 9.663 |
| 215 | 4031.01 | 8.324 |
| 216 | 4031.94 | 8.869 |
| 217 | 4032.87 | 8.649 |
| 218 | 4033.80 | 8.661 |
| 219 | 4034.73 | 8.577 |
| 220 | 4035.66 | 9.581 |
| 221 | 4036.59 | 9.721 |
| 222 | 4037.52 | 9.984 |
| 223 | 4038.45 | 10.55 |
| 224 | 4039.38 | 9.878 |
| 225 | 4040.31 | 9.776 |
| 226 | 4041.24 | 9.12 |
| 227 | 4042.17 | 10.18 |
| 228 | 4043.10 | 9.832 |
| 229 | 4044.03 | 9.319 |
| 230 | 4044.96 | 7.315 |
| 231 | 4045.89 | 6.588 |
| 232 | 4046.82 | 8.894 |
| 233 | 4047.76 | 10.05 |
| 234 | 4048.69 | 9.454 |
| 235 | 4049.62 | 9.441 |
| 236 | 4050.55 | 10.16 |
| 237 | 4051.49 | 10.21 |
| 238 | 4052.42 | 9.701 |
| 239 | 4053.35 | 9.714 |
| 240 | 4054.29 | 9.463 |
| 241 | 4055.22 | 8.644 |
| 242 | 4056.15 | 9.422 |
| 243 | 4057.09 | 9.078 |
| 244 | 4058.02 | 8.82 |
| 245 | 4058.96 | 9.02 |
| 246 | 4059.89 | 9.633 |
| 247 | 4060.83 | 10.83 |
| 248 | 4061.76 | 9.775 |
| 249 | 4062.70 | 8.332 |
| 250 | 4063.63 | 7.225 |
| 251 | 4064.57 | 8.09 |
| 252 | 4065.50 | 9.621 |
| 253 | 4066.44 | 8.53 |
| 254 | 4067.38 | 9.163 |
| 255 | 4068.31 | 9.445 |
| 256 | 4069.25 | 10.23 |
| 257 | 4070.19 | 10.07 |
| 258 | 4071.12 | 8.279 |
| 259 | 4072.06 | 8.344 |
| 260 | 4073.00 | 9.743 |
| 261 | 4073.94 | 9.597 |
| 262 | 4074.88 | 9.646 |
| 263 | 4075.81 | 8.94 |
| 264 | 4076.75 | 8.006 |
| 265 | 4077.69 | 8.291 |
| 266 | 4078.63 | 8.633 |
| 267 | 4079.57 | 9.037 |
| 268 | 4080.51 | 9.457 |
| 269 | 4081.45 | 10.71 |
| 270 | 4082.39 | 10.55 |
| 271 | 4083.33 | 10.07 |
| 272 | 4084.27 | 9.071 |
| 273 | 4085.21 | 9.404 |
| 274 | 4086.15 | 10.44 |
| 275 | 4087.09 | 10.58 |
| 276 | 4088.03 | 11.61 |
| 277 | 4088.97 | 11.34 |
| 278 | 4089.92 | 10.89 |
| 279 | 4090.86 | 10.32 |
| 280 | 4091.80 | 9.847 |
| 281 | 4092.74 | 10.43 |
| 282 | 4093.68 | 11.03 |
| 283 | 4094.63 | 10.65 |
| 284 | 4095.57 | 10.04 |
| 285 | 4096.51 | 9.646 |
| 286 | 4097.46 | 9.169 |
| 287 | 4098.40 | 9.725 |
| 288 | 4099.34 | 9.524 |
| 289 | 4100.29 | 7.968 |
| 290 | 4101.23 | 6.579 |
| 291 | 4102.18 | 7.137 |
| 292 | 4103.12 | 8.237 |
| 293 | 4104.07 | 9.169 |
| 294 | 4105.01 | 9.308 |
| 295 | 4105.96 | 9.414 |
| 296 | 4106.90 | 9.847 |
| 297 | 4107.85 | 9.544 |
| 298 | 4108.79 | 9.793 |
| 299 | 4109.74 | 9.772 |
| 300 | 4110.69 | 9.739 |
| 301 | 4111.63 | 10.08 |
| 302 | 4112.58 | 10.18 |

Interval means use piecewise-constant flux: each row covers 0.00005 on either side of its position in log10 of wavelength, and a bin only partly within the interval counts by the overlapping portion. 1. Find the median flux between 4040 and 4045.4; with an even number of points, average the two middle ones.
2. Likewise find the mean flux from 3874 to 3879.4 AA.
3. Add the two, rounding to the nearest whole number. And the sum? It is 16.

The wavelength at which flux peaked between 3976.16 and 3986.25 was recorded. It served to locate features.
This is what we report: 3980.29 AA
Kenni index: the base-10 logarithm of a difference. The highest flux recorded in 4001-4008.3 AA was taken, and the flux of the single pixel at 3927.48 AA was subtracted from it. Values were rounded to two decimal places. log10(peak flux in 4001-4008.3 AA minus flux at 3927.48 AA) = 0.73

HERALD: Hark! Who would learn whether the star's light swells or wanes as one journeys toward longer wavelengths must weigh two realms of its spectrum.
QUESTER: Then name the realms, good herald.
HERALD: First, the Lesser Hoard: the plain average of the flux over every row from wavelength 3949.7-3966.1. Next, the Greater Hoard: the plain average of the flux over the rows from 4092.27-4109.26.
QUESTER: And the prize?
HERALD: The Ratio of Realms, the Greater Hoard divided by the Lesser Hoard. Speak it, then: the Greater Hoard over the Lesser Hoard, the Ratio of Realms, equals 1.43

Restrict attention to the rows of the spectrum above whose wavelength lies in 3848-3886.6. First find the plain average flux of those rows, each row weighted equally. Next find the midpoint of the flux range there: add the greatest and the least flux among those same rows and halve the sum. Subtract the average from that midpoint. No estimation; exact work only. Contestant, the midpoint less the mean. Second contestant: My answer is -0.5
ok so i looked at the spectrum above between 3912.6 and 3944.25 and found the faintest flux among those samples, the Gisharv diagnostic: 0.954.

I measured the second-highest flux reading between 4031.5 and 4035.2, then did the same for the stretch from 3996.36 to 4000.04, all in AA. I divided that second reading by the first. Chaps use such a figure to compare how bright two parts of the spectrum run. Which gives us 1.06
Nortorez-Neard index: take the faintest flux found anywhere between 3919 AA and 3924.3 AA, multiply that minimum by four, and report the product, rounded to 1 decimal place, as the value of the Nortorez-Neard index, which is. 23.9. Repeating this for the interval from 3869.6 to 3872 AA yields 17.7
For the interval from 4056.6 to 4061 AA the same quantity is 35.3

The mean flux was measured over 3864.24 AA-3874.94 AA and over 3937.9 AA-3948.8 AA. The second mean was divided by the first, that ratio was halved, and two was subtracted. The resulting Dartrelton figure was -1.55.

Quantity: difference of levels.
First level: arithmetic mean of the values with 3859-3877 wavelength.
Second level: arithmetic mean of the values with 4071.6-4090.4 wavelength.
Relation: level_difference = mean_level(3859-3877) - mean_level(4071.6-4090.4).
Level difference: -3.3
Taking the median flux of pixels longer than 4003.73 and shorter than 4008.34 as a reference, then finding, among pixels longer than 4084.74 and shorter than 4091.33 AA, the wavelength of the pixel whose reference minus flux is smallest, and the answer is 4088.03 AA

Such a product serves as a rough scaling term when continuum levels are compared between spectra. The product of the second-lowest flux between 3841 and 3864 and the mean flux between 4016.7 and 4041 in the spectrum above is 35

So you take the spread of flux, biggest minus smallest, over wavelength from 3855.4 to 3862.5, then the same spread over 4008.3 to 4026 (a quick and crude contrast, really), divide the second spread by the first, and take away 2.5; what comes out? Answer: -2.1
